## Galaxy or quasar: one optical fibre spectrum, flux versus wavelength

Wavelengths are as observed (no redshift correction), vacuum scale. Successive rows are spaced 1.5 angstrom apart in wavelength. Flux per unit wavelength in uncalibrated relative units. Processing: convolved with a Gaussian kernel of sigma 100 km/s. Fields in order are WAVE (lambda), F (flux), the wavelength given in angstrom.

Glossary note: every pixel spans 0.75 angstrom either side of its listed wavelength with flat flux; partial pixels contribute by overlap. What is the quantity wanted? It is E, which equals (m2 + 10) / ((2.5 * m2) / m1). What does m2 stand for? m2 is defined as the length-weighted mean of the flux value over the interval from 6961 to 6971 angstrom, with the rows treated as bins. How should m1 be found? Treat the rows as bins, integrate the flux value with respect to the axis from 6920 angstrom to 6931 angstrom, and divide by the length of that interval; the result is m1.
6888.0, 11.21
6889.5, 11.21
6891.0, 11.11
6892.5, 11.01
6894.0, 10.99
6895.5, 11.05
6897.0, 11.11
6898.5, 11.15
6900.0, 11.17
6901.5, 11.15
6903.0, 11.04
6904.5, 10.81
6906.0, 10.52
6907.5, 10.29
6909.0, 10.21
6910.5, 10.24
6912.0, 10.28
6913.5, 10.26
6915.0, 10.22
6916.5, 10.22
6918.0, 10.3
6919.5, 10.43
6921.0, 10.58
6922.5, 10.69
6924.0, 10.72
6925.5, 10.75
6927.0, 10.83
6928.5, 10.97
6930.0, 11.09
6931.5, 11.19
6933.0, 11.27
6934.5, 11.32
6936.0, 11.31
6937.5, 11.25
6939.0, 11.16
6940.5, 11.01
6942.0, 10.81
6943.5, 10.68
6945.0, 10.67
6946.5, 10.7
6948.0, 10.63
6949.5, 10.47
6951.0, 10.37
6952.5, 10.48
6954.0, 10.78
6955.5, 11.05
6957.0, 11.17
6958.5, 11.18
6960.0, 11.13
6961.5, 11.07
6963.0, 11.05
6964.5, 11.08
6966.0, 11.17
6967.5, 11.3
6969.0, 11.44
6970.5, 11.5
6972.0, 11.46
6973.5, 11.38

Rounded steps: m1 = 10.8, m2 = 11.2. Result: 8.17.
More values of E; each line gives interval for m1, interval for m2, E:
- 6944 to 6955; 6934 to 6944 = 8.07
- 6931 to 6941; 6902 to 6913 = 8.77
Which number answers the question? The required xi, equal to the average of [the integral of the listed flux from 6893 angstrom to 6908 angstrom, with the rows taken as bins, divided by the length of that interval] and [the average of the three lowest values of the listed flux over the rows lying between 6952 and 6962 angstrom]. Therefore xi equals 10.9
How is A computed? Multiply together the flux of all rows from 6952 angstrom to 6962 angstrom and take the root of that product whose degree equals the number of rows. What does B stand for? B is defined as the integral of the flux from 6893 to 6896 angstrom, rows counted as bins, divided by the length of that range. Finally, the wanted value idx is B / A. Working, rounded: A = 11.0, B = 11.0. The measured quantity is 1.00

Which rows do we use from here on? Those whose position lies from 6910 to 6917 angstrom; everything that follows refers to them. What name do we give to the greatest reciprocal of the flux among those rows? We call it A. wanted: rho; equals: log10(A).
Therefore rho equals -1.009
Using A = 0.098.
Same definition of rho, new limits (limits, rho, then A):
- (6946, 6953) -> -1.016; 0.096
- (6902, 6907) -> -1.022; 0.095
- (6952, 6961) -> -1.020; 0.095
